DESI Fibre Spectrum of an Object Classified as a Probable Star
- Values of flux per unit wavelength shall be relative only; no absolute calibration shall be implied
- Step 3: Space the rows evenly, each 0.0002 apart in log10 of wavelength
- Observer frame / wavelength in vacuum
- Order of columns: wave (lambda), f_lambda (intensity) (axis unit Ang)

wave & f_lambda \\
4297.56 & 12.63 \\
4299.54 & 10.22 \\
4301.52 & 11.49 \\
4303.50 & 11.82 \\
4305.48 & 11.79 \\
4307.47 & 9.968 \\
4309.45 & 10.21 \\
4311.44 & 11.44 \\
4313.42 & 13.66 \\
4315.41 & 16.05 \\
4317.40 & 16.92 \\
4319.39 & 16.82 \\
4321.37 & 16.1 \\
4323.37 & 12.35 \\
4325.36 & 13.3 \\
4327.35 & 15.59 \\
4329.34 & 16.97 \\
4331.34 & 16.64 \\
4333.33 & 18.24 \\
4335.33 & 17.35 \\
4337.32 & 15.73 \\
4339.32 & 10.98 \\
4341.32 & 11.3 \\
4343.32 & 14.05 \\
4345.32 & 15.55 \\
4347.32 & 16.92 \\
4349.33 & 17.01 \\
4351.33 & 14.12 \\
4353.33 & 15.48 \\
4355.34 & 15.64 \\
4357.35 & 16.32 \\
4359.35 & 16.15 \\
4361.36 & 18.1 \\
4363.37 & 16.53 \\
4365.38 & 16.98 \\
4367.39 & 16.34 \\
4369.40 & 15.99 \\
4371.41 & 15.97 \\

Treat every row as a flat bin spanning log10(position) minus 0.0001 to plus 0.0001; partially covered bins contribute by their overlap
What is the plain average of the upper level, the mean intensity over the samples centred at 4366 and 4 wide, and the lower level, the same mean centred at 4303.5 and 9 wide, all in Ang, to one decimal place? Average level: 13.9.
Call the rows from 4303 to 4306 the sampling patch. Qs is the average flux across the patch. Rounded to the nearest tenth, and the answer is 11.8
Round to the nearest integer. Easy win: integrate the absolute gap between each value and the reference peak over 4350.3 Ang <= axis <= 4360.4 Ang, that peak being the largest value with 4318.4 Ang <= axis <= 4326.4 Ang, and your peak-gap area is 13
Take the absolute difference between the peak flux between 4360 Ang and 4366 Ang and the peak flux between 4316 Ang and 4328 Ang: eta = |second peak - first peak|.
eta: 1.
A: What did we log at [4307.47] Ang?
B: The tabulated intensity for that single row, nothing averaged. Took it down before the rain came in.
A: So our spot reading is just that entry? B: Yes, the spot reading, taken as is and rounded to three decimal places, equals 9.968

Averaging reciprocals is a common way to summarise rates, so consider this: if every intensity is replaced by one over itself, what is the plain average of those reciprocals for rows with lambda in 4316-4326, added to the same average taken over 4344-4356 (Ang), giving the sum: 0.131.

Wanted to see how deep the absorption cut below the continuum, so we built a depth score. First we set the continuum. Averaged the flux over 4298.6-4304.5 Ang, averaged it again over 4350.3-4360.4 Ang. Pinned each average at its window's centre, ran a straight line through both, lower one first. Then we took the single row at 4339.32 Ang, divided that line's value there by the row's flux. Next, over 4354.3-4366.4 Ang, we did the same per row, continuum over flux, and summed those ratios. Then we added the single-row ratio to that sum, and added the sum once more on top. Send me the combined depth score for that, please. 12.8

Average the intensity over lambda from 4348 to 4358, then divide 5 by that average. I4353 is 0.318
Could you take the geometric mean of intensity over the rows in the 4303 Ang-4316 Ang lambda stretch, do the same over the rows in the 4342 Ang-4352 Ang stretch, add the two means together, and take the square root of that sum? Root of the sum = 5.24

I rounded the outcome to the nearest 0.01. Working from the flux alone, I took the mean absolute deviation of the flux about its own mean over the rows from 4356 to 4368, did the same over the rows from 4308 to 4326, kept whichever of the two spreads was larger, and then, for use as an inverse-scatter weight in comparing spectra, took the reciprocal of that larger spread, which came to 0.47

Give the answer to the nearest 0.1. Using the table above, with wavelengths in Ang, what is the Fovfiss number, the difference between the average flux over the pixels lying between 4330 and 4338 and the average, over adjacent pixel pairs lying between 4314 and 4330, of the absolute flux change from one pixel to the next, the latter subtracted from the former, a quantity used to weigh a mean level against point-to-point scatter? 15.6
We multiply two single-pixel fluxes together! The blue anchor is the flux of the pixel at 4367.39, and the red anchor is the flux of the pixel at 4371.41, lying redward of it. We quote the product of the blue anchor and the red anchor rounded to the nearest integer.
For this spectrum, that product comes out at 261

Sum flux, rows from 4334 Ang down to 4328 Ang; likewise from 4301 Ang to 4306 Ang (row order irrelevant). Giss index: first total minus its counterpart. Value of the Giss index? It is 17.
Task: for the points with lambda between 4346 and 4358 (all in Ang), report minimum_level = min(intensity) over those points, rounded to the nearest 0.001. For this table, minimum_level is 14.120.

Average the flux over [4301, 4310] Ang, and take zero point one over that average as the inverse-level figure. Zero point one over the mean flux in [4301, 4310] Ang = 0.0090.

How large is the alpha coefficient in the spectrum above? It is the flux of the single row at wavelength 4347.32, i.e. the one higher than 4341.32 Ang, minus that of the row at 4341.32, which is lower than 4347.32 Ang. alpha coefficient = 5.6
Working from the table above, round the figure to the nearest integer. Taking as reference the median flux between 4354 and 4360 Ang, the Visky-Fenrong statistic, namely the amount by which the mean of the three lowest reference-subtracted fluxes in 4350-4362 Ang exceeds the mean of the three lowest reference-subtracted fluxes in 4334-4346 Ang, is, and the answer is 3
